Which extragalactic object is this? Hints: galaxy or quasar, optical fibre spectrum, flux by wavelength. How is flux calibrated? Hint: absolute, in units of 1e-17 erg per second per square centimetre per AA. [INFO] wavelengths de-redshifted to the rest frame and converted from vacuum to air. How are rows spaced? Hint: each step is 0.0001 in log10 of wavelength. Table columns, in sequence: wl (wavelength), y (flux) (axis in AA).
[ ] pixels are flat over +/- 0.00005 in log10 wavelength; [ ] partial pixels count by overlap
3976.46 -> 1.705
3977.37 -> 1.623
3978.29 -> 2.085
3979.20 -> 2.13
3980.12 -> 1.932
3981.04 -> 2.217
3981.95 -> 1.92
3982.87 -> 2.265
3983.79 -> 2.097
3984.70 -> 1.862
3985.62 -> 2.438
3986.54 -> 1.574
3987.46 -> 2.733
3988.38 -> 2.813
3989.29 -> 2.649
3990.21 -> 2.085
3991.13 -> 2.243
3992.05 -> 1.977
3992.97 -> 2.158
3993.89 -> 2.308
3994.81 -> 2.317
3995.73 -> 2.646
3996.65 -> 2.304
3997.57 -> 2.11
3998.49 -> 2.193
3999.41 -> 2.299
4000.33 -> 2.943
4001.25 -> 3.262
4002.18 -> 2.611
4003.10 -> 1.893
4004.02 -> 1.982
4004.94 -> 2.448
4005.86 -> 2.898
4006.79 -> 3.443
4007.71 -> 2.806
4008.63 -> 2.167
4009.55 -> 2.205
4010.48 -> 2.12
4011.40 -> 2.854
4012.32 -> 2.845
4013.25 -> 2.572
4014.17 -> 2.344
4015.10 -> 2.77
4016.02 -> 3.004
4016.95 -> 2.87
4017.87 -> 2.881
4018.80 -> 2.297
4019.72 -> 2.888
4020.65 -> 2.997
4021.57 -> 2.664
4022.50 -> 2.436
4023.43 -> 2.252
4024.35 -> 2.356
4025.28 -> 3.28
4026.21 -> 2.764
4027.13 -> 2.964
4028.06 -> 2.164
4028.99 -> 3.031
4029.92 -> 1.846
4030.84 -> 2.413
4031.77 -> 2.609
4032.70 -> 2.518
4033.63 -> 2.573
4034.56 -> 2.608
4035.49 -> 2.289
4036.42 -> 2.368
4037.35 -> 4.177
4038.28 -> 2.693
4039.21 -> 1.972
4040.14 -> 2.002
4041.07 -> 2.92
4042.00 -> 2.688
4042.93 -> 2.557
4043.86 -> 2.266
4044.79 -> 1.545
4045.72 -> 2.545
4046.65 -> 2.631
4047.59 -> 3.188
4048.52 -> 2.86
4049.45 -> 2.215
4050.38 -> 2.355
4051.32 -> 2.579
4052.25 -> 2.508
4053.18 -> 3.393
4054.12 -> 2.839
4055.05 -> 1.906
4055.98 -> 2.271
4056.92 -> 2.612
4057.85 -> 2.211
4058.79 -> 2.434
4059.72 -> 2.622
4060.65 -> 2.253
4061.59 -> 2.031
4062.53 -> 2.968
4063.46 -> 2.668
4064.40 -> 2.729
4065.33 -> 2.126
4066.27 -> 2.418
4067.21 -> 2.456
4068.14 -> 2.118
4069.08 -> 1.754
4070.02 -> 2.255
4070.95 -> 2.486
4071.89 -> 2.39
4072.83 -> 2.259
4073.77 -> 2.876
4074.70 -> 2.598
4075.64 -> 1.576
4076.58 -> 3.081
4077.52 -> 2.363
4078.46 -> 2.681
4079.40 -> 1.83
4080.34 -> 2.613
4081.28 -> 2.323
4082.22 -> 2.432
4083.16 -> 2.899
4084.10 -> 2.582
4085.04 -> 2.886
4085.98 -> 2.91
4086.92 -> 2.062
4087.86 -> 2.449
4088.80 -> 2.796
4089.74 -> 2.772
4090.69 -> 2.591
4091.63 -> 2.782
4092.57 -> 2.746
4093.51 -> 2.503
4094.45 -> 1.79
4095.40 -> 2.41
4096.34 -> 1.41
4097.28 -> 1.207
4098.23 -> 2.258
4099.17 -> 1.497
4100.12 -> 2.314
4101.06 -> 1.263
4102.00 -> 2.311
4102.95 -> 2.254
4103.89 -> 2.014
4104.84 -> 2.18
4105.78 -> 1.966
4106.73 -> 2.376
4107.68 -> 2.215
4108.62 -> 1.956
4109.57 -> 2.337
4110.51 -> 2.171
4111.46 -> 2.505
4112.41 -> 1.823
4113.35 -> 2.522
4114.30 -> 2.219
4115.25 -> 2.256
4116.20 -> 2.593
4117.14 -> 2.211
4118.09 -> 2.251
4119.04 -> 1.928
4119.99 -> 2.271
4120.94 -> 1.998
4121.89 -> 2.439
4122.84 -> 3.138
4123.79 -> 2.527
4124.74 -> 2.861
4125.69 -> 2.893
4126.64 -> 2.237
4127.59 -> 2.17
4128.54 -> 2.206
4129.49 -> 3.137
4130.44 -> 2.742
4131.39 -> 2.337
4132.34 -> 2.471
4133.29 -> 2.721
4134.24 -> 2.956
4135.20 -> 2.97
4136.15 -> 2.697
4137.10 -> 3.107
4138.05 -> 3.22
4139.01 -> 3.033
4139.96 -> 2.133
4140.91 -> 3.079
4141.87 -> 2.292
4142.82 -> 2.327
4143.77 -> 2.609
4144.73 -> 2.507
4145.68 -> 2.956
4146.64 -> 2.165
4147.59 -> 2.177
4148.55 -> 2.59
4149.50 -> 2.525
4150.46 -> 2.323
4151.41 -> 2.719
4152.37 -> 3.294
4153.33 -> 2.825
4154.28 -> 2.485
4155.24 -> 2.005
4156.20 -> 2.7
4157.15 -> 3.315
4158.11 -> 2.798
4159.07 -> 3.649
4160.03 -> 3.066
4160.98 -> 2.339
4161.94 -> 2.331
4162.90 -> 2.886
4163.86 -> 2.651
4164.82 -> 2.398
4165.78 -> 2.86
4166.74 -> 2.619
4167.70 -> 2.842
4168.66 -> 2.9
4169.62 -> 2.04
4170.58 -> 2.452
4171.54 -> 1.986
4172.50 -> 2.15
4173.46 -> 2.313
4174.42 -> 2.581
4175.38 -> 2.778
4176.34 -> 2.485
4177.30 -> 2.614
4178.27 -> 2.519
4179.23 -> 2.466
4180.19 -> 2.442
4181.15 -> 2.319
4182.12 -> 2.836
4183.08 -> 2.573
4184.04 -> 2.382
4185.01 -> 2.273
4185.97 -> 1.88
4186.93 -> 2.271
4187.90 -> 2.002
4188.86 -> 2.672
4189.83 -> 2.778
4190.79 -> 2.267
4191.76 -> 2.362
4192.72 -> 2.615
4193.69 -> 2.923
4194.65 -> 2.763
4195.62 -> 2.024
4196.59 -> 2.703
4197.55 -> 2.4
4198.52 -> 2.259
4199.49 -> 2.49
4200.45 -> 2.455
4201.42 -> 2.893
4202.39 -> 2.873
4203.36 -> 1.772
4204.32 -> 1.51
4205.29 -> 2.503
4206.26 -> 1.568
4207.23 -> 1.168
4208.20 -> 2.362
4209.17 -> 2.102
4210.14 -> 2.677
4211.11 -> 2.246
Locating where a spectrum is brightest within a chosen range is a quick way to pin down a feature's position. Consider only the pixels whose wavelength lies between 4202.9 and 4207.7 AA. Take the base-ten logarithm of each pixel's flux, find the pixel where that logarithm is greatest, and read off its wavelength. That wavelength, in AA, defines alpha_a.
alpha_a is 4205.29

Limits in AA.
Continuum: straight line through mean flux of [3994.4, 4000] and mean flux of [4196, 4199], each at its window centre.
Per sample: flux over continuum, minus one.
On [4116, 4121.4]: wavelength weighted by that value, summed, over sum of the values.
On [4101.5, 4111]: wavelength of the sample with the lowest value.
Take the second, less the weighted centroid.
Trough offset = -11.3 AA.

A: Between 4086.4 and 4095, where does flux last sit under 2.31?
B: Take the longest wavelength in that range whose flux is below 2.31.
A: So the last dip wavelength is 4094.45 AA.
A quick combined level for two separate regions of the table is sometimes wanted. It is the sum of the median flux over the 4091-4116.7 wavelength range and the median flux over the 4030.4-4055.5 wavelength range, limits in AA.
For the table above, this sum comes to 4.8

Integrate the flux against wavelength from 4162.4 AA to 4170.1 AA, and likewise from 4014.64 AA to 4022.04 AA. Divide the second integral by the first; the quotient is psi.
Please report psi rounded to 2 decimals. 1.02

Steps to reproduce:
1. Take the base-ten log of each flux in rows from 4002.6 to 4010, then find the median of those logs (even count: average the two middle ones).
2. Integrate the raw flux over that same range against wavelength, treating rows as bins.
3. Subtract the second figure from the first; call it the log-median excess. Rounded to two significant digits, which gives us -18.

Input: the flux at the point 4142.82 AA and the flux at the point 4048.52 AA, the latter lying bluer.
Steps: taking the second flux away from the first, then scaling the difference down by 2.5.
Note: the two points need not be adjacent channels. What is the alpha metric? -0.21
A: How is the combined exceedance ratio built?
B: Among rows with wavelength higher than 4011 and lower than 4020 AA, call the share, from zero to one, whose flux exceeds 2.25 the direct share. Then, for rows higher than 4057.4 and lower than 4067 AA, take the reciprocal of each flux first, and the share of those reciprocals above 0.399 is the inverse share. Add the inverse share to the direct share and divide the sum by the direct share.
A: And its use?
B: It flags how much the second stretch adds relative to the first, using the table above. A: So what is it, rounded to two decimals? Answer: 1.60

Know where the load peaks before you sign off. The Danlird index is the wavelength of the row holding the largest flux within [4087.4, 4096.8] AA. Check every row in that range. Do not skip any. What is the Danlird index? 4088.80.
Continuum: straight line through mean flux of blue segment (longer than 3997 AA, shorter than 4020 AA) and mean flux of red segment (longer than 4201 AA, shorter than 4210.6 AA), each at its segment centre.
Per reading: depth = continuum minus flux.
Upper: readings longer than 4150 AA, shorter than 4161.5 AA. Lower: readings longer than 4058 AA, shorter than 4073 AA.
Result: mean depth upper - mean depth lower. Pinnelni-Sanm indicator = -0.6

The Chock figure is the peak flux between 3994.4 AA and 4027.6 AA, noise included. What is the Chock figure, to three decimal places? 3.443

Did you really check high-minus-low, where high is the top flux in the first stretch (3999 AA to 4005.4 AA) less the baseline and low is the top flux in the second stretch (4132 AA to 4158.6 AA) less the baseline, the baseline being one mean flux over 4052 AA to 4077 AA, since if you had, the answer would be -0.1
